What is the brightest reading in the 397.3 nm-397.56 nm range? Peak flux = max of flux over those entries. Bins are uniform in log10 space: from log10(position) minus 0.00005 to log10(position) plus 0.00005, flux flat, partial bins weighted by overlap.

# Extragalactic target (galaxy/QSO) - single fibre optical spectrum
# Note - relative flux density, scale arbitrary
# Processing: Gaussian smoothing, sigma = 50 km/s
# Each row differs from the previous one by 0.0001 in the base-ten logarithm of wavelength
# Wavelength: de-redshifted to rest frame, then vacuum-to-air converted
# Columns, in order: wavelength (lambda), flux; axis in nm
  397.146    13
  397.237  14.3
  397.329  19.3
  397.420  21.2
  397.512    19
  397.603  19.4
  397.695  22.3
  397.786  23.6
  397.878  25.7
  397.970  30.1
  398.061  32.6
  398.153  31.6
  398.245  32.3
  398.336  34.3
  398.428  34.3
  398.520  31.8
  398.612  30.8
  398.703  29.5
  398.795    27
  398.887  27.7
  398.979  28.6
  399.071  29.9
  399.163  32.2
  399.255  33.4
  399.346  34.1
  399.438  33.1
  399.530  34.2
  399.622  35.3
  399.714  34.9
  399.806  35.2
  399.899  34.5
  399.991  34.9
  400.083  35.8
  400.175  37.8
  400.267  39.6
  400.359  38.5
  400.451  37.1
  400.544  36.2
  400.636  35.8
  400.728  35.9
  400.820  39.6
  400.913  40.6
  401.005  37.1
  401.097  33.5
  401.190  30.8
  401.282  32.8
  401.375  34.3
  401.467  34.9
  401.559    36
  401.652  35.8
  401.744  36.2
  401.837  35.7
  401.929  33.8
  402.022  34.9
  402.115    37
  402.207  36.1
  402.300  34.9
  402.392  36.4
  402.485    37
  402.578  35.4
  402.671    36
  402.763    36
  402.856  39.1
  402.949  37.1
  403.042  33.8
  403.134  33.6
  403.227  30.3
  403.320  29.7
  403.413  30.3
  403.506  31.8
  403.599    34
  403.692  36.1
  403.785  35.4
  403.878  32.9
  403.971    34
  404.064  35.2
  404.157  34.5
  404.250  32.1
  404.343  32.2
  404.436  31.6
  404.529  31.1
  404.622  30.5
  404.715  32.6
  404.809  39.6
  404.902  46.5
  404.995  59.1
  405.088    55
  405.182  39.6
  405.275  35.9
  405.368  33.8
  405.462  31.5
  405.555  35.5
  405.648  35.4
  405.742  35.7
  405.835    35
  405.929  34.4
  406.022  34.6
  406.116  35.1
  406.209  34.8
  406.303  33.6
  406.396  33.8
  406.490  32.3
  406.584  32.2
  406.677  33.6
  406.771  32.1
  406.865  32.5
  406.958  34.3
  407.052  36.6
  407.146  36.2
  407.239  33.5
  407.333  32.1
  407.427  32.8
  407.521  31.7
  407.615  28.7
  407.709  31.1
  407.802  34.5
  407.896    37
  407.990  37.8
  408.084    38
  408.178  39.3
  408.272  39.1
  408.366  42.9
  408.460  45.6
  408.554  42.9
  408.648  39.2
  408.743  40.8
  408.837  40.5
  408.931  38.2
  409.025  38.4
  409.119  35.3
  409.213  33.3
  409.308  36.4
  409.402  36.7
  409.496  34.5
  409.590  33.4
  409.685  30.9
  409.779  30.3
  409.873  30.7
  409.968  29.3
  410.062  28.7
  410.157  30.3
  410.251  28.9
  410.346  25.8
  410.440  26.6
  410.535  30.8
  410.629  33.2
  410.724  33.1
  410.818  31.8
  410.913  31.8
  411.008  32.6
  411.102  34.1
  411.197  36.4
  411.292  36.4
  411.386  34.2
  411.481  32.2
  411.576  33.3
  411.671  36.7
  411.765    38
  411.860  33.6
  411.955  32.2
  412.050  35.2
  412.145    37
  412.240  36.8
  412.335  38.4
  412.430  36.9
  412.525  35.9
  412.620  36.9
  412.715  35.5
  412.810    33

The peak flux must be 21.2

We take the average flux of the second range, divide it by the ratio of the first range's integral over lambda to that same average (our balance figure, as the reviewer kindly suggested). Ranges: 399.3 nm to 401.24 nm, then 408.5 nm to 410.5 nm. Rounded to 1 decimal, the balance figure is 16.5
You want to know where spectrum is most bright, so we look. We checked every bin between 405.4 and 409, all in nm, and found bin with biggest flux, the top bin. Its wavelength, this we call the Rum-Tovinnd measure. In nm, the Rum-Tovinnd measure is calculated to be 408.460 nm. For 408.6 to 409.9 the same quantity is 408.743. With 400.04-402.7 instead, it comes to 400.913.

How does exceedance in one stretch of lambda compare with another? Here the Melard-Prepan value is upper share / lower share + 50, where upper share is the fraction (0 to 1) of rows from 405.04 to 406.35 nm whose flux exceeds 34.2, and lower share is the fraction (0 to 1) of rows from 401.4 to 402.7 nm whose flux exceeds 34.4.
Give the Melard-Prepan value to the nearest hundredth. 50.85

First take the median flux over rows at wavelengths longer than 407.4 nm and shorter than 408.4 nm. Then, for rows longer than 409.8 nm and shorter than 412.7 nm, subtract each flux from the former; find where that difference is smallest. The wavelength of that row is 412.335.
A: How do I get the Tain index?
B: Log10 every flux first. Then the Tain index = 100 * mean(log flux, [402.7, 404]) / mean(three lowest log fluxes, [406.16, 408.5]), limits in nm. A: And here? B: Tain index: 103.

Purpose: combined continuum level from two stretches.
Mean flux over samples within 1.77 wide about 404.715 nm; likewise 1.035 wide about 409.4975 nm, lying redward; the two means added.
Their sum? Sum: 71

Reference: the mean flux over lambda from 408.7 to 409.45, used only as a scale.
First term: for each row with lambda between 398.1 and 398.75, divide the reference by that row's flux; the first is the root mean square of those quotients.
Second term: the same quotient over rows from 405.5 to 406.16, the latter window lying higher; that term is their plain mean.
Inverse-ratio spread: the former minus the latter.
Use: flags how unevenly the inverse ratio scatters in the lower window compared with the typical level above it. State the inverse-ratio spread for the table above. 0.10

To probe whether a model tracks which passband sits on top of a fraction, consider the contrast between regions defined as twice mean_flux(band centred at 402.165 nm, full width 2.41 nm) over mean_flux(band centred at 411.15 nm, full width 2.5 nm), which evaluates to 2.12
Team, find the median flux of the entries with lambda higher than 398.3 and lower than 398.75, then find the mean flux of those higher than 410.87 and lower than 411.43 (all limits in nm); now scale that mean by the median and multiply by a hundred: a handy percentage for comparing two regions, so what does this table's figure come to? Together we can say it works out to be 108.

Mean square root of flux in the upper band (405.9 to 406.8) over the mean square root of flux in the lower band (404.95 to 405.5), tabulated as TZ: 0.90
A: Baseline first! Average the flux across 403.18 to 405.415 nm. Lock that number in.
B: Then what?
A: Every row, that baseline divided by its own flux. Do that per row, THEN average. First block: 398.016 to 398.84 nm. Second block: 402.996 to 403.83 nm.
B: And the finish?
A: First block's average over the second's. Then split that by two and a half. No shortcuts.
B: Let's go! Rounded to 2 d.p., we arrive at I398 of 0.42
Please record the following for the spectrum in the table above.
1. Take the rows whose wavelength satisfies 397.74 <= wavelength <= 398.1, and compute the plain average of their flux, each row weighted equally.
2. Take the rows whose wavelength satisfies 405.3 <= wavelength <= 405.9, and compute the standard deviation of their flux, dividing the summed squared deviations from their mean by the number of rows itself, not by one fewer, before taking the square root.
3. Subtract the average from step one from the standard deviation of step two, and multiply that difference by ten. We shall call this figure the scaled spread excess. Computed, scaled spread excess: -265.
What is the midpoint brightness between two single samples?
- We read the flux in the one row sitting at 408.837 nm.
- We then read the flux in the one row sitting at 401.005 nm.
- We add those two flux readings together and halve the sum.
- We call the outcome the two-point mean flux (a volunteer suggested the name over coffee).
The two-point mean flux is 39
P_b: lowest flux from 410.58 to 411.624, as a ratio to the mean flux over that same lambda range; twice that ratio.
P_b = 1.90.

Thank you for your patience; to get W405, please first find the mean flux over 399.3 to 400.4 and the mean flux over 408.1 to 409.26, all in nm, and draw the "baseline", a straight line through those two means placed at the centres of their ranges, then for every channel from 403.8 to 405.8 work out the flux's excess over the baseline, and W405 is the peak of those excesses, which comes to 21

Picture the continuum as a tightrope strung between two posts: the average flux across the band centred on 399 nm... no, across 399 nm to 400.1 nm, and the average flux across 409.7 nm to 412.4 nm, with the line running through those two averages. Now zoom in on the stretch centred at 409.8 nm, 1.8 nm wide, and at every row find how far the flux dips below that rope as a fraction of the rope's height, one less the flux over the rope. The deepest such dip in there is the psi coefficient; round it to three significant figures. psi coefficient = 0.215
